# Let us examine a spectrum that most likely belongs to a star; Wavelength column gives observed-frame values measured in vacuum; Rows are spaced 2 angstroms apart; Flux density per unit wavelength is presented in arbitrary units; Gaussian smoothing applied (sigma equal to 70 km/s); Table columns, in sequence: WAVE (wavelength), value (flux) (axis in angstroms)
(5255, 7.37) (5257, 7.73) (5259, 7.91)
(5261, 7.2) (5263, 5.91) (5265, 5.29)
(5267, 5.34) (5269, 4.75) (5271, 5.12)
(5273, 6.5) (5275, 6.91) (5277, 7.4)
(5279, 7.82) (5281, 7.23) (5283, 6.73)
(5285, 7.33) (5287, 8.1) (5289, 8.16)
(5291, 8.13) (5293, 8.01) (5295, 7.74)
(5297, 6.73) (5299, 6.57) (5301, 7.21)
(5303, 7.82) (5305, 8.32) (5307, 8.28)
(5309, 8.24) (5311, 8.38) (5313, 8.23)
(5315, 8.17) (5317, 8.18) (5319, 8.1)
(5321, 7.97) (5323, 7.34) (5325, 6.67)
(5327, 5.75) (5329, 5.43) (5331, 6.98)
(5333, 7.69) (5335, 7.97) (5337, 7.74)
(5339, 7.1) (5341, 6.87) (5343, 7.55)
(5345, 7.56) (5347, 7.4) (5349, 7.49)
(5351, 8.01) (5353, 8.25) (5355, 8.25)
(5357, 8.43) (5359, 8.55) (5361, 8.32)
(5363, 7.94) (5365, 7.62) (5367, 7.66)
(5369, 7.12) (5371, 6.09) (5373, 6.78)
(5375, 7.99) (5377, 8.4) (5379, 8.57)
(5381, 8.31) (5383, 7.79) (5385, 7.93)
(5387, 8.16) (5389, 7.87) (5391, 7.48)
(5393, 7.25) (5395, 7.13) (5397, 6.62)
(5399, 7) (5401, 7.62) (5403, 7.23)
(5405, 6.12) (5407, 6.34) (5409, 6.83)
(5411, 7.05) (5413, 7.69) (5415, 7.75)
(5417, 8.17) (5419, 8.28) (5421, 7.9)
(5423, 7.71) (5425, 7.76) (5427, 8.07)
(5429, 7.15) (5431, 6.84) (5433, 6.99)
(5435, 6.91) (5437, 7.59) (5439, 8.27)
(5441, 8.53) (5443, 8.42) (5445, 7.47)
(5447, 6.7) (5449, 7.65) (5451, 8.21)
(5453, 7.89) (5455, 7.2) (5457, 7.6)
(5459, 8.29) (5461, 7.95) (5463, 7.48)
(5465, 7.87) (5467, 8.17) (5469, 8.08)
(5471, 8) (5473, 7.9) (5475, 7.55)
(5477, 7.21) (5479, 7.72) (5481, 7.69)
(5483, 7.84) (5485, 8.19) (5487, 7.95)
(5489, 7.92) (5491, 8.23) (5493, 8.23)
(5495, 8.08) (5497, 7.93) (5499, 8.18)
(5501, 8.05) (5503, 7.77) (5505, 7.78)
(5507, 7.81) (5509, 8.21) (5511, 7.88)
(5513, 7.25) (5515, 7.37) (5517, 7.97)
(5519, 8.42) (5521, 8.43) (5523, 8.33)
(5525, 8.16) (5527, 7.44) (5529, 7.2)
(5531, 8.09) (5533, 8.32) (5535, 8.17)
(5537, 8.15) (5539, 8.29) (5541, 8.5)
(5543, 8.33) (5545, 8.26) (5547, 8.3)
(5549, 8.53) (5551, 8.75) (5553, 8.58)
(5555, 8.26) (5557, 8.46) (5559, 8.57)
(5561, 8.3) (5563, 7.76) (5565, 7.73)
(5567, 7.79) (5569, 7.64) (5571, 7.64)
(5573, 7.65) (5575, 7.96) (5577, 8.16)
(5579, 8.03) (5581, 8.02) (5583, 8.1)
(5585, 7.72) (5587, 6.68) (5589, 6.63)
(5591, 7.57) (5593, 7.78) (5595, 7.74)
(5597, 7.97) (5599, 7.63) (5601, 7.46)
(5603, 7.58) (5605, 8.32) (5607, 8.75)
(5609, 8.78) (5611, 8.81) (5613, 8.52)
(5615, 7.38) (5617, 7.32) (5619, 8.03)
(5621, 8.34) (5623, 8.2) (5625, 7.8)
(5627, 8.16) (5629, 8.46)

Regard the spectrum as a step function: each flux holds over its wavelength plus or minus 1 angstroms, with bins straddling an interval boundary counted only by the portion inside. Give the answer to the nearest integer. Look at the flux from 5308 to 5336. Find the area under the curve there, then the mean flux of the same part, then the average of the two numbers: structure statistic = 109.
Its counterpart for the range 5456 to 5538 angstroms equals 329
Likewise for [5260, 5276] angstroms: 50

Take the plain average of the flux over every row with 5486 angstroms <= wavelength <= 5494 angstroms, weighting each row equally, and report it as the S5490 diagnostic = 8.08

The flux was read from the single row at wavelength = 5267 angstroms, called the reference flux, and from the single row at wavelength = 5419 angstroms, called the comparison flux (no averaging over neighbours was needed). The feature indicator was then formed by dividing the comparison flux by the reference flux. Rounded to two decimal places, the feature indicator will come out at 1.55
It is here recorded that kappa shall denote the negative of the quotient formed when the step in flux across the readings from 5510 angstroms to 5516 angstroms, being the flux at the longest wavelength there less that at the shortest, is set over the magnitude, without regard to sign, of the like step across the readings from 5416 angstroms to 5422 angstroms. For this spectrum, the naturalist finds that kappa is 2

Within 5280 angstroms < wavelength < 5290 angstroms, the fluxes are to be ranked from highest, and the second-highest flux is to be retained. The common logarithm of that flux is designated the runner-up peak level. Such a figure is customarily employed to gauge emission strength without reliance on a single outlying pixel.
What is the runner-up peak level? 0.908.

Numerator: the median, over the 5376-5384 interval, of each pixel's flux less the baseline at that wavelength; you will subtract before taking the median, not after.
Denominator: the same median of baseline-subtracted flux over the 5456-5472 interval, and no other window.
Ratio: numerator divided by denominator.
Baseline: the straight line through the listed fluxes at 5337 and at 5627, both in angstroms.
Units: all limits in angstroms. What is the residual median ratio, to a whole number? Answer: 12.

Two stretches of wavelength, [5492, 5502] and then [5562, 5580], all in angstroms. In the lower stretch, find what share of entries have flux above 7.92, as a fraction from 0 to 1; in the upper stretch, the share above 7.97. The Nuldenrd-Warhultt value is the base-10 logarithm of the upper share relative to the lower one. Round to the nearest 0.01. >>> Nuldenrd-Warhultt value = -0.65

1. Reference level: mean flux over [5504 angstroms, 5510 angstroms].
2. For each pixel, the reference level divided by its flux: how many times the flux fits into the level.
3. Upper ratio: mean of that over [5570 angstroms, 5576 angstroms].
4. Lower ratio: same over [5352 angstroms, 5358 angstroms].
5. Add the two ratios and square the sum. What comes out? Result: 3.92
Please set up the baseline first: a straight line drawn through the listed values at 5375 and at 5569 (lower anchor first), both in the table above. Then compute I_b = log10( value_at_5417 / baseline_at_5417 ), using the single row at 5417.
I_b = 0.014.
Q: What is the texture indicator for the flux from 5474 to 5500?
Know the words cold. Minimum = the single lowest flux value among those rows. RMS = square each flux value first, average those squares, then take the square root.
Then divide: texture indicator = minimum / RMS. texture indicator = 0.91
